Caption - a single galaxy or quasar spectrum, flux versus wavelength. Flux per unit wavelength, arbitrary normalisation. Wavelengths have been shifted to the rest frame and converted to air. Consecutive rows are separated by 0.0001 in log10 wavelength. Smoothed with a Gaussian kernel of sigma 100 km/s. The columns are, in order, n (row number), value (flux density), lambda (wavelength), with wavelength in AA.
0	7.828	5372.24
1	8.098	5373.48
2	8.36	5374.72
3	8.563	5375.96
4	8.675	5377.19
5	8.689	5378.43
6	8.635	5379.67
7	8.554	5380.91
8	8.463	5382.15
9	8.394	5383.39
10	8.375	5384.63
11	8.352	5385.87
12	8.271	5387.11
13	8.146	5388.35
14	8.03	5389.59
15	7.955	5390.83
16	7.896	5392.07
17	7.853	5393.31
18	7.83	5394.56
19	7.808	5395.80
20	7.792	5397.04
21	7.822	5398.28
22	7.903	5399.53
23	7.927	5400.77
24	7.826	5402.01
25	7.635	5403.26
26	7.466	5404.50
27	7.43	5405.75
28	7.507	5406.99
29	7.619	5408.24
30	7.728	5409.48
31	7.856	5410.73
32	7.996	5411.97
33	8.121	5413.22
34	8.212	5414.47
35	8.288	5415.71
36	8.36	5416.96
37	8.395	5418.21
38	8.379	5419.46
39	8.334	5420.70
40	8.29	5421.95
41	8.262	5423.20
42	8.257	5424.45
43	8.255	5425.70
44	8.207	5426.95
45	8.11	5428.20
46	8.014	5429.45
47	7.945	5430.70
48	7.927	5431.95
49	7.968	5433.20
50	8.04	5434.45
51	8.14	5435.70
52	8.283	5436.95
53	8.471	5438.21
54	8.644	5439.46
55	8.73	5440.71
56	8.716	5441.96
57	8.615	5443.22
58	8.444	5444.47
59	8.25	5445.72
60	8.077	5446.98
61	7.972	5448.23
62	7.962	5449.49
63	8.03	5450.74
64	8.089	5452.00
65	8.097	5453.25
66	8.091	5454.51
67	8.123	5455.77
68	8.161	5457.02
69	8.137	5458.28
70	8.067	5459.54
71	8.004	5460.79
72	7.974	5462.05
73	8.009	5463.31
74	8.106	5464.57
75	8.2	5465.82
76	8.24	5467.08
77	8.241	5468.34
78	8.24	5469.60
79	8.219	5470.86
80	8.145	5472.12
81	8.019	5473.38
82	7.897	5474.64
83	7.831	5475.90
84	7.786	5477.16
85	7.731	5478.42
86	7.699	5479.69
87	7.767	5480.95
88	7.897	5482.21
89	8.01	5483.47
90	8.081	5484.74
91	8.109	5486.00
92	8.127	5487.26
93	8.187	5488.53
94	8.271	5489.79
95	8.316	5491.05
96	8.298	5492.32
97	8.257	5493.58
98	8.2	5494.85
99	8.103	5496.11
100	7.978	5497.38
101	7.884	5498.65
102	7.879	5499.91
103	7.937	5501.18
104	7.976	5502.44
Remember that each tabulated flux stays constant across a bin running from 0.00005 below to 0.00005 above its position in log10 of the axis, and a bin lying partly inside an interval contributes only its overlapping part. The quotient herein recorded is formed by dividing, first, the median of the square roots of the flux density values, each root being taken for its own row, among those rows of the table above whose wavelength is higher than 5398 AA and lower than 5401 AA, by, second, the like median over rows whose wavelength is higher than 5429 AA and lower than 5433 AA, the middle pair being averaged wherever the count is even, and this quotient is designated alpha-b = 1.00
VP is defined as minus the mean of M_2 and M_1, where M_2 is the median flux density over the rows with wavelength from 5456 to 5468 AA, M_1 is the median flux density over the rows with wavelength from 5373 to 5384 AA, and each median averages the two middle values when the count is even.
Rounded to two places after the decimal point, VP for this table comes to -8.33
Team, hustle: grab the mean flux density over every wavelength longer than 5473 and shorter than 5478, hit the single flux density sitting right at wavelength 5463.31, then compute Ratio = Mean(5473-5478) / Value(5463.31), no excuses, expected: 0.98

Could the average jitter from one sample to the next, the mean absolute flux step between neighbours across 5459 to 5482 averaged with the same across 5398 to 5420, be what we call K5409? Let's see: 0.075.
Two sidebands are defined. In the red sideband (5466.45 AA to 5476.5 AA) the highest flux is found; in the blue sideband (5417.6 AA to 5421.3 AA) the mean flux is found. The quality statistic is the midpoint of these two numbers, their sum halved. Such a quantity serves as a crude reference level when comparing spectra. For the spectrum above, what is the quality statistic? 8.31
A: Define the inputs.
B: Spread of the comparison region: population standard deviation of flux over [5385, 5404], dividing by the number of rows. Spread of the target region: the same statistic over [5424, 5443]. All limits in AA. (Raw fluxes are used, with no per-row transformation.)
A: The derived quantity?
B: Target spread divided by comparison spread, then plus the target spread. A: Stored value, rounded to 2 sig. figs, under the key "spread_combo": 1.7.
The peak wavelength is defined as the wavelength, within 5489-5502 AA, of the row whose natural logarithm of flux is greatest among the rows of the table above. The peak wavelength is 5491.05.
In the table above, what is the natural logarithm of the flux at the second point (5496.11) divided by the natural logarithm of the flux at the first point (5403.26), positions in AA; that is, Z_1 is 1.03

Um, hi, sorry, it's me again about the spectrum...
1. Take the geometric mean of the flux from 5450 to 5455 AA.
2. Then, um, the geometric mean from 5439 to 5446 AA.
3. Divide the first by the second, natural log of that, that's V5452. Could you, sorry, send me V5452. -0.06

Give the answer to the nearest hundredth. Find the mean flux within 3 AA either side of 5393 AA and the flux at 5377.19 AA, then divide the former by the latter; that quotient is 0.91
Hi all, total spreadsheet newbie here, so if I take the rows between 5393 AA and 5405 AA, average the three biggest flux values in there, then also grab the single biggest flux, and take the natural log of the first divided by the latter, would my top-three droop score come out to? -0.0041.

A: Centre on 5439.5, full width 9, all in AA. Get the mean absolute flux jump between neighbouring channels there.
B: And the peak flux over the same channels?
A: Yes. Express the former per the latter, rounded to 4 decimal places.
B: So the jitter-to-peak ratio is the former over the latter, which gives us 0.0135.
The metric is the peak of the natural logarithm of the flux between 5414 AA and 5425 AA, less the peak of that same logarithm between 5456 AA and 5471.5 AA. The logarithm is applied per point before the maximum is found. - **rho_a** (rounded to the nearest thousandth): 0.019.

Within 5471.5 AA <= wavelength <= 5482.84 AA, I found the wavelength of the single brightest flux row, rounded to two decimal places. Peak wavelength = 5472.12 AA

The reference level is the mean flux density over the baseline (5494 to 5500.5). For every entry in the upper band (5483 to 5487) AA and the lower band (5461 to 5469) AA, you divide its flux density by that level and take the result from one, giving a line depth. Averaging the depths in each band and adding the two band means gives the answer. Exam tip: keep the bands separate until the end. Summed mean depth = -0.02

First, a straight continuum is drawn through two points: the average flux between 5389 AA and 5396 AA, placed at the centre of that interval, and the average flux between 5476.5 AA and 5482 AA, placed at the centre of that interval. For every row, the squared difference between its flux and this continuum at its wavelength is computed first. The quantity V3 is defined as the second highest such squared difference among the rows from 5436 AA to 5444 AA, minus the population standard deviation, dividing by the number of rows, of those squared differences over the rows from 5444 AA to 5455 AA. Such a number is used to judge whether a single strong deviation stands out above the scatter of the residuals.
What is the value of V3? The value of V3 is 0.7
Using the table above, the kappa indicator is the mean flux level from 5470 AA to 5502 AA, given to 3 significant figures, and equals 8.03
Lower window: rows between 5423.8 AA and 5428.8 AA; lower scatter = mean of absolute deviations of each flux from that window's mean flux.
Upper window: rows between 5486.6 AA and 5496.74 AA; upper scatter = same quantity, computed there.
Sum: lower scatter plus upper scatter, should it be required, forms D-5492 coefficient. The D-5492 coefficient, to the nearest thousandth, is 0.114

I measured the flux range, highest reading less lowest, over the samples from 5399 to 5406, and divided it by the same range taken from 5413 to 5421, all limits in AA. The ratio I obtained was 1.8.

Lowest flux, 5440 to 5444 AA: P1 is 8.615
